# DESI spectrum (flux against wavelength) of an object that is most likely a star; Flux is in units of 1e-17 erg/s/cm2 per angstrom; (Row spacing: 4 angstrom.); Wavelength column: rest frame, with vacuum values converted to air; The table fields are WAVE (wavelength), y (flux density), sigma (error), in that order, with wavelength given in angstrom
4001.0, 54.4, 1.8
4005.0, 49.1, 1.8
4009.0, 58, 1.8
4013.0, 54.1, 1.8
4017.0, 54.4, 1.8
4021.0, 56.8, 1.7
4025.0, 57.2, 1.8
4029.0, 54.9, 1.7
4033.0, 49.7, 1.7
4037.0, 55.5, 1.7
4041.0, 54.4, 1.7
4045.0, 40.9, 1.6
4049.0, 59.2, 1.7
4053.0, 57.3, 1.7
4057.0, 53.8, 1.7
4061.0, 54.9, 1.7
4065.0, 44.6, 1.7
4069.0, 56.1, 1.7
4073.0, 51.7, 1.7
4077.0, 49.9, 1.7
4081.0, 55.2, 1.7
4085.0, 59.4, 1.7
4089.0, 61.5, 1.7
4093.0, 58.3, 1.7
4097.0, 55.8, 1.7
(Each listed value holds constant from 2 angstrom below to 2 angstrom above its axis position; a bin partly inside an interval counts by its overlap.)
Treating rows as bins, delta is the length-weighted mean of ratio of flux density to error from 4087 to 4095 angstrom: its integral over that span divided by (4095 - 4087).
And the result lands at 35.2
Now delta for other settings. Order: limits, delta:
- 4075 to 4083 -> 30.9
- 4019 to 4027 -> 32.6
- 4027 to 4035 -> 30.8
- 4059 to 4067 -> 29.3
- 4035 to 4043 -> 32.3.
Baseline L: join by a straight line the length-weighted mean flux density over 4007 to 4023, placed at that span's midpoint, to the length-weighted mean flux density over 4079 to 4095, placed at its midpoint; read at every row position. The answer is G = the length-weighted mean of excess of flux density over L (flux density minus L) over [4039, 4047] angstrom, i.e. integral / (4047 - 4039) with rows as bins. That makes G -9.3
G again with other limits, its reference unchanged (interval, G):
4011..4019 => -1.6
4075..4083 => -5.7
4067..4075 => -4.1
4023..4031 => -0.2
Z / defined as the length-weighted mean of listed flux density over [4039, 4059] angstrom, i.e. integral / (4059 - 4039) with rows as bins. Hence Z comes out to 53.1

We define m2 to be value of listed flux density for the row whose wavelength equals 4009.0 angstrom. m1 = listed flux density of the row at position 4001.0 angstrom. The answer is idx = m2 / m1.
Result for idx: 1.07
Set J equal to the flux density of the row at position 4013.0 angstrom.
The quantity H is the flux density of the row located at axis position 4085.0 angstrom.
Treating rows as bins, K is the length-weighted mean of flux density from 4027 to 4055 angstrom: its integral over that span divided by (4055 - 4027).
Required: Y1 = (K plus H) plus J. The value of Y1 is 167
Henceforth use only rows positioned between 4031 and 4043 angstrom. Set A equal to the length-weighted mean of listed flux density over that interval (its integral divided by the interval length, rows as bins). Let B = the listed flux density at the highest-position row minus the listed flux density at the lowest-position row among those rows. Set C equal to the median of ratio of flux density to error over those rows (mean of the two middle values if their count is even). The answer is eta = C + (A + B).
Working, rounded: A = 53.2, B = 4.7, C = 32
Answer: 89.9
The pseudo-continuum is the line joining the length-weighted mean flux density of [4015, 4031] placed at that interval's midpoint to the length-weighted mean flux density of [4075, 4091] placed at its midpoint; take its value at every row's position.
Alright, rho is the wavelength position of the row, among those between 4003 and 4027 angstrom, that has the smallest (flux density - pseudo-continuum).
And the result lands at 4005.0 angstrom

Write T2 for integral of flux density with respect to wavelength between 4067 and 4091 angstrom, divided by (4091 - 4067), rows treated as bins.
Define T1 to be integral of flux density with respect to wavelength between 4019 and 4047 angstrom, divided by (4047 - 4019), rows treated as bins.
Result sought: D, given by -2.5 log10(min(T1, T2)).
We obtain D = -4.31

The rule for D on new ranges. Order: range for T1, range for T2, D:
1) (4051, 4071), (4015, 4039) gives -4.32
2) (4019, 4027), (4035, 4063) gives -4.33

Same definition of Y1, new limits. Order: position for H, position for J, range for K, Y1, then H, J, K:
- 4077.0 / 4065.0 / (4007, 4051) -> 149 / 49.9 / 44.6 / 54.1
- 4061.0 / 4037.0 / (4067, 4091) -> 166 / 54.9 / 55.5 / 55.6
